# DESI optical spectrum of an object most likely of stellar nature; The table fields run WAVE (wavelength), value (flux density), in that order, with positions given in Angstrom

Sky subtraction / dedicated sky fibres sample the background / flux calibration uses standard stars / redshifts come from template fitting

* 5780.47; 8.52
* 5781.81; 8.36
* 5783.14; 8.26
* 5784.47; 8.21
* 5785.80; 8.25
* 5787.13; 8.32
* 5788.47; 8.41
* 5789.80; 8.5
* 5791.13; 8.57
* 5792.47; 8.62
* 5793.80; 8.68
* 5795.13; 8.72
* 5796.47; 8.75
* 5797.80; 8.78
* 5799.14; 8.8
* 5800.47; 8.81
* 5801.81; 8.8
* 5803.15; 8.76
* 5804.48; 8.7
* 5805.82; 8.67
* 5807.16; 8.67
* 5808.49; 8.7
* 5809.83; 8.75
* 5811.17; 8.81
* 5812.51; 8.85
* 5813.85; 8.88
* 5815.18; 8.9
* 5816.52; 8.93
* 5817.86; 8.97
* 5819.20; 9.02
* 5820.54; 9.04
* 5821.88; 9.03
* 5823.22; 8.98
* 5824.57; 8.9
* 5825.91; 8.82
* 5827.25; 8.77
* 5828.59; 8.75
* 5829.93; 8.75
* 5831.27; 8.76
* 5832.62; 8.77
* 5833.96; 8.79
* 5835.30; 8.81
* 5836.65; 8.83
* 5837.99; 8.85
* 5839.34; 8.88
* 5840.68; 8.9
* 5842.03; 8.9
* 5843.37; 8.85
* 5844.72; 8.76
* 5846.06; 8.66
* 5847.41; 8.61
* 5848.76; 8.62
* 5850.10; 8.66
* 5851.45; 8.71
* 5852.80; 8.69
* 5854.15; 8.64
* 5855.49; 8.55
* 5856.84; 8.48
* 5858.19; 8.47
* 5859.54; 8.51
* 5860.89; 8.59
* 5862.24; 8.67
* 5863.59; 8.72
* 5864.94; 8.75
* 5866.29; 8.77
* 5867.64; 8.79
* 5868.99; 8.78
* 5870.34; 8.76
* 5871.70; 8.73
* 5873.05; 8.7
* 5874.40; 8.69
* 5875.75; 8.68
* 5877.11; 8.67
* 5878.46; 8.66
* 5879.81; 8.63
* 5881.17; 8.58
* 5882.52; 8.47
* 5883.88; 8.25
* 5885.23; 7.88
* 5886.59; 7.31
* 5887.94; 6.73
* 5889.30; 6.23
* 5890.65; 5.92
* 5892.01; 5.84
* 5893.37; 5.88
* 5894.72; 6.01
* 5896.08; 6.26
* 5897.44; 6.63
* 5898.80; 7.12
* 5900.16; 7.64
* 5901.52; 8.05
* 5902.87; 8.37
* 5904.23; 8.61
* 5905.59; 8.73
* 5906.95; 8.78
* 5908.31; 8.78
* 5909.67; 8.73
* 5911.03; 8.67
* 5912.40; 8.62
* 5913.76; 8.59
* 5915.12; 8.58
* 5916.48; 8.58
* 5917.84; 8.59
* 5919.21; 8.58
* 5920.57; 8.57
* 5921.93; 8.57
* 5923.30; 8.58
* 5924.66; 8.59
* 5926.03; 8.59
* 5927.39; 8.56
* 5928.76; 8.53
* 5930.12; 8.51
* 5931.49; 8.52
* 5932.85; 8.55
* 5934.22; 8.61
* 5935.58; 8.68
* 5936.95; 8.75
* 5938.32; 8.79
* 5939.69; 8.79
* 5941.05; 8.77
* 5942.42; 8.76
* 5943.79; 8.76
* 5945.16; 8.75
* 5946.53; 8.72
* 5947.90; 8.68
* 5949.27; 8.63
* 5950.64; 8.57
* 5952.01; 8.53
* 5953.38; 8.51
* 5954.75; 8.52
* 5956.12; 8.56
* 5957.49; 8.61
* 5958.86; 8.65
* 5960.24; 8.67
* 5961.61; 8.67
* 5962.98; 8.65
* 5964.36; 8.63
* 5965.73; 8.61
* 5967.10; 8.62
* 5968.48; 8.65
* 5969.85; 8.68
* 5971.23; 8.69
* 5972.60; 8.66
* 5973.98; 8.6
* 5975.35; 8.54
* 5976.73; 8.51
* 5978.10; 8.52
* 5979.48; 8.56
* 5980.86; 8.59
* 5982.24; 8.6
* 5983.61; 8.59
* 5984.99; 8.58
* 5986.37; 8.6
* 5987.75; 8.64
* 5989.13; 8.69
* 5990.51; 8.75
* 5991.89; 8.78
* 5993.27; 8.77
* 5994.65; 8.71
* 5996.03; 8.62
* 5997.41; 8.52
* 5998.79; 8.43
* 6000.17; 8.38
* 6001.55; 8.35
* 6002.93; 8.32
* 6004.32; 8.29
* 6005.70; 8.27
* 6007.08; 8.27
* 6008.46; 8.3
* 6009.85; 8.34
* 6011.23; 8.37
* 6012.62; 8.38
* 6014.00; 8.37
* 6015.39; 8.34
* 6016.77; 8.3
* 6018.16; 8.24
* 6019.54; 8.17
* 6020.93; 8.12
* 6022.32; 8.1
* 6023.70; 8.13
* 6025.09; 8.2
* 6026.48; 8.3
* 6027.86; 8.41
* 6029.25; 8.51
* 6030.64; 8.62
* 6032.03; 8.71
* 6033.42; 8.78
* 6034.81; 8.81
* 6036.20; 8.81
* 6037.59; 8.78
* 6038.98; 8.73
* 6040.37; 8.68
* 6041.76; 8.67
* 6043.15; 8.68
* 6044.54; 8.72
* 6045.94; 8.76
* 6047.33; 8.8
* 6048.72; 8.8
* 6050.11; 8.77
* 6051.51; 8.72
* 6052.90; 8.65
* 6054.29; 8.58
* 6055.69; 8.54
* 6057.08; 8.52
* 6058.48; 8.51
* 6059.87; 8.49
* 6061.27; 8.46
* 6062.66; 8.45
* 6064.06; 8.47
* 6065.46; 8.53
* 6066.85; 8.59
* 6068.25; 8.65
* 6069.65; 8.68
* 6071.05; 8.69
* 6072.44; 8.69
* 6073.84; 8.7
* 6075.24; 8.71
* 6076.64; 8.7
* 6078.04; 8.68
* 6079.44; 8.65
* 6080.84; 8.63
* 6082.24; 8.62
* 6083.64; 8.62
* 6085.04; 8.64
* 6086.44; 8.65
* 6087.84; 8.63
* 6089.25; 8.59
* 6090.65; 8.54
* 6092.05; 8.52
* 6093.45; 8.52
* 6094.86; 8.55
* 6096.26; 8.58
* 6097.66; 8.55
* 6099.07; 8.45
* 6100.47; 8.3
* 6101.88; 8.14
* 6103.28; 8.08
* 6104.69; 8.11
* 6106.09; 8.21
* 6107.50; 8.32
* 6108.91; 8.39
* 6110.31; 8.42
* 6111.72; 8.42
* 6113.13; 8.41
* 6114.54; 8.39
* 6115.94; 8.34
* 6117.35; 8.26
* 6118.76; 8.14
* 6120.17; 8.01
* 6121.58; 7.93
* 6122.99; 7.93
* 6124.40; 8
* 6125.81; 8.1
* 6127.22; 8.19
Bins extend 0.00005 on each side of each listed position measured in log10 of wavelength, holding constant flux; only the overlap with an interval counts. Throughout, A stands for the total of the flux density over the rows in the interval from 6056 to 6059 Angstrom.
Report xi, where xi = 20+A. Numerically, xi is 37.0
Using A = 17.0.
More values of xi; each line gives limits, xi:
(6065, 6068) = 37.1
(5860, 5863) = 37.3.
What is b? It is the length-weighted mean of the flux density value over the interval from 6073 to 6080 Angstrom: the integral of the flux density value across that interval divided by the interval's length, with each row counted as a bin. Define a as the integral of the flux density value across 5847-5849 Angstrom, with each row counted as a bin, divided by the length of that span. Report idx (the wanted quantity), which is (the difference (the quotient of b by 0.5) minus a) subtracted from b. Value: -0.08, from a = 8.60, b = 8.68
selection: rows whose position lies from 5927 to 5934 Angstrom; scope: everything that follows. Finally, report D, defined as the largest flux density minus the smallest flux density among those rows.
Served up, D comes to 0.05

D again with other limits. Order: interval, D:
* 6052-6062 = 0.19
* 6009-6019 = 0.14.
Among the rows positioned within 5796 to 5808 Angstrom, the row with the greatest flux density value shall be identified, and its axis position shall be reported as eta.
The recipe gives 5800.47 Angstrom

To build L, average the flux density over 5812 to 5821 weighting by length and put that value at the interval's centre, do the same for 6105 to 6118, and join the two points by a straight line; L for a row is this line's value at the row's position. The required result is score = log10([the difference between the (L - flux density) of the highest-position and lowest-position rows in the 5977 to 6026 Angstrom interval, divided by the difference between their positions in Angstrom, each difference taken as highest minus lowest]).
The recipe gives -2.32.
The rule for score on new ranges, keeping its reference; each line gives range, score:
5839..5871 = -2.74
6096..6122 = -1.63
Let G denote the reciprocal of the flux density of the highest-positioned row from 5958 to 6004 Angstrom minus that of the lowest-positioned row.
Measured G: 0.0046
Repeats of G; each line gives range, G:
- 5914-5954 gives 0.0010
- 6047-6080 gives 0.0020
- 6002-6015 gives -0.0007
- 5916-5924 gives 0.0000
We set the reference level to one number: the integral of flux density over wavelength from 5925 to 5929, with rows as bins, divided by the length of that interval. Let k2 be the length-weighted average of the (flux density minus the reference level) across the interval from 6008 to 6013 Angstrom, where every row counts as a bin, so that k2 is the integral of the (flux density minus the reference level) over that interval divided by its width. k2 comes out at -0.21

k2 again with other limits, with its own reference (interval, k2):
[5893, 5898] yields -2.35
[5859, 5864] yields 0.07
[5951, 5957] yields -0.02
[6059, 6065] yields -0.08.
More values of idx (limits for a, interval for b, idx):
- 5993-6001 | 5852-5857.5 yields -0.03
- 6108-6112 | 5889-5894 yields 2.46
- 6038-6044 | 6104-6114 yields 0.38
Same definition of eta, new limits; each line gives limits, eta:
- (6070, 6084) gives 6075.24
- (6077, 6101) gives 6078.04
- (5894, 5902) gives 5901.52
